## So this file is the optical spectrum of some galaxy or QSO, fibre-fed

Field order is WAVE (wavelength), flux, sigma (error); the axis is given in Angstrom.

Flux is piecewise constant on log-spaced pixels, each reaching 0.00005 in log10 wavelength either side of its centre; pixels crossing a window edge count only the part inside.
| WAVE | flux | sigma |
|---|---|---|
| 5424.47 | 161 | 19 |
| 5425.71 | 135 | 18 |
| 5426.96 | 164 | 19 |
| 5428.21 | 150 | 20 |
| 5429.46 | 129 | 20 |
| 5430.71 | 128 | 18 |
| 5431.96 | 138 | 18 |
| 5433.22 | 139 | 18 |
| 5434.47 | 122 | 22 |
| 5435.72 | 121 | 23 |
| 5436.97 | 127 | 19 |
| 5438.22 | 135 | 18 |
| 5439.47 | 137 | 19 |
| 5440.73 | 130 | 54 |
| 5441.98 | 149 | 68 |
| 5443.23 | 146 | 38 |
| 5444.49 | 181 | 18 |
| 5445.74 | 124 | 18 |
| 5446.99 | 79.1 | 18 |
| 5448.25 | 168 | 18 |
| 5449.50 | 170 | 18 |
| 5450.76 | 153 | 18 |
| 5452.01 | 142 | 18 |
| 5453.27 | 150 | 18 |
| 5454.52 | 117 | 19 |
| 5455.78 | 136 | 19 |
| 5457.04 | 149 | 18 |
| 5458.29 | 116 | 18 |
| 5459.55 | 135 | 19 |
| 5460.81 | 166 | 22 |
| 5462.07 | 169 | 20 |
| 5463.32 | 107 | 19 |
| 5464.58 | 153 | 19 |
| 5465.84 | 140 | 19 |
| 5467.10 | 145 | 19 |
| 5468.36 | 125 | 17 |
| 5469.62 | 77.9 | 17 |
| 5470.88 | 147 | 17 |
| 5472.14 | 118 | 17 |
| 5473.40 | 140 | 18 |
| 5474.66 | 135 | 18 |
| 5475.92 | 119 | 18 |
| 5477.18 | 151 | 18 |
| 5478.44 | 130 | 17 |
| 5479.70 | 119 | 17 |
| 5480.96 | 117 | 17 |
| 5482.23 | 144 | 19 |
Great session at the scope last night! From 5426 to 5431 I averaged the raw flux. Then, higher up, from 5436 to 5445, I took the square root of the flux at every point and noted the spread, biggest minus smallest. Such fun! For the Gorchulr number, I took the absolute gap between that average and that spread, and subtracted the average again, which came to -2.2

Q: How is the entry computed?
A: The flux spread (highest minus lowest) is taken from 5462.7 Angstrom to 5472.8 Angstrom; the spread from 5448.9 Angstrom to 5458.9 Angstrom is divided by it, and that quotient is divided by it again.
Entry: 0.010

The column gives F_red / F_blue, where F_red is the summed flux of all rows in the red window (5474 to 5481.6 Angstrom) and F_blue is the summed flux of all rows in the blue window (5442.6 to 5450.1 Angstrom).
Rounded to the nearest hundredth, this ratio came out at 0.89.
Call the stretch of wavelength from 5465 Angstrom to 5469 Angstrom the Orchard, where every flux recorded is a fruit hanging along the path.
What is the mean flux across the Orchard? 137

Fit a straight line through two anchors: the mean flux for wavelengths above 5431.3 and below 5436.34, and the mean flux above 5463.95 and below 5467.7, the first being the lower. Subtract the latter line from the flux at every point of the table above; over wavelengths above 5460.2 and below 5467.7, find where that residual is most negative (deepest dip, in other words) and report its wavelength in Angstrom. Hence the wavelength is 5463.32 Angstrom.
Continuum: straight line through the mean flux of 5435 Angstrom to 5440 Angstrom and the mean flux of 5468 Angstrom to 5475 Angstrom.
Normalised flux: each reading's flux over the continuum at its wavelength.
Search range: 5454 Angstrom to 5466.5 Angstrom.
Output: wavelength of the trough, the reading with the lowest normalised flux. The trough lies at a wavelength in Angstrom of 5463.32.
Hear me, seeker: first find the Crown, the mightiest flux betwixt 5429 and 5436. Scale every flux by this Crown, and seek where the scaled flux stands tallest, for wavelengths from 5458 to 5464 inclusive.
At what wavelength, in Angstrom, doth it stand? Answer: 5462.07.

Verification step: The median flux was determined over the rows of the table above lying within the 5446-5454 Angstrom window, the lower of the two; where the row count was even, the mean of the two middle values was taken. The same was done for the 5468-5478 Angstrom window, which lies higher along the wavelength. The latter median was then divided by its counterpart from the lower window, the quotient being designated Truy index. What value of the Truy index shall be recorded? 0.86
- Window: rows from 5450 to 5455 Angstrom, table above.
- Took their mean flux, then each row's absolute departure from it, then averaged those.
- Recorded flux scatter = 12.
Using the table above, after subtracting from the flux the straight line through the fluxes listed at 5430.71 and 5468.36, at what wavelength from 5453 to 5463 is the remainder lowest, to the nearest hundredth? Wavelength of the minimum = 5458.29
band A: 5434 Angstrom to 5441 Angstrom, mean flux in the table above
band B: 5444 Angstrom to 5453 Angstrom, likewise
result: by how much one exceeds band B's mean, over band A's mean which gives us -1.12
